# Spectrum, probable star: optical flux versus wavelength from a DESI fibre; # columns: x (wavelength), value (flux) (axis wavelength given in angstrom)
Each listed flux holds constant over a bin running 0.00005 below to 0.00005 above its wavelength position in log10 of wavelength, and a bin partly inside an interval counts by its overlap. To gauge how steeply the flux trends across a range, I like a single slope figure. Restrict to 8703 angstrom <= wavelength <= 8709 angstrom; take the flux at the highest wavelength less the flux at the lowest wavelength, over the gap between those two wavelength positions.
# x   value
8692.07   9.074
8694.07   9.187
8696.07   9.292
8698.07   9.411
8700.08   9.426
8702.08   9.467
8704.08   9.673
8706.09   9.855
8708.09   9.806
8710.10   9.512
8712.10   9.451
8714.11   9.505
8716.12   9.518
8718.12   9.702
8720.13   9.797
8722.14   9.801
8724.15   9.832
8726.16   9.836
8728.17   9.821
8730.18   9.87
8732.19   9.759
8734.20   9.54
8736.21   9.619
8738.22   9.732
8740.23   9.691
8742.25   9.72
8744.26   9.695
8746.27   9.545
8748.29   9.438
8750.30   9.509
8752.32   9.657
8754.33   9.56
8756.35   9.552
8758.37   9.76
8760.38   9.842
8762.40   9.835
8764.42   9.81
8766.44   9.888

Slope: 0.033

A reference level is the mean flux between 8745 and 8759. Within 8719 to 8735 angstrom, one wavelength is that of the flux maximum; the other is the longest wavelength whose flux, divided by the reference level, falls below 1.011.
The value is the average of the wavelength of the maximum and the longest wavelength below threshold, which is 8732.2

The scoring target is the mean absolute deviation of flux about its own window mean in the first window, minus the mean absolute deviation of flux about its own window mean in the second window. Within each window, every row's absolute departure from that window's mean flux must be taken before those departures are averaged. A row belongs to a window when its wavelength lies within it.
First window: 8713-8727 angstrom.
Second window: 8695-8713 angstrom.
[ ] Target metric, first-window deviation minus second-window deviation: -0.038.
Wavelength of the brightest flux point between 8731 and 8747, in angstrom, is 8732.19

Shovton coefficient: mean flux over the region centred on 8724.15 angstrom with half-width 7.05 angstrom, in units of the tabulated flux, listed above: 9.81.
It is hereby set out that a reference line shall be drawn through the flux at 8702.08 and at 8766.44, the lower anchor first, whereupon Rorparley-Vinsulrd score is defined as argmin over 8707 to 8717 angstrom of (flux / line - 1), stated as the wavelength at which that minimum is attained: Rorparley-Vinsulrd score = 8712.10 angstrom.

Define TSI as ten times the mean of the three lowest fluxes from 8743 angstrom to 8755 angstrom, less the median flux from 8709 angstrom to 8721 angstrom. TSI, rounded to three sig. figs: 85.5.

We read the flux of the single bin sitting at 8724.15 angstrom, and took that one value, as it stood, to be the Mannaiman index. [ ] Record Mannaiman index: 9.832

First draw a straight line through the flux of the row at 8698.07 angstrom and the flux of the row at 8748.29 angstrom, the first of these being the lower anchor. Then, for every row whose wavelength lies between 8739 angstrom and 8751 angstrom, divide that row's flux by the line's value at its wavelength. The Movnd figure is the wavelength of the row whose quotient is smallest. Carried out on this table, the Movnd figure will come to 8748.29 angstrom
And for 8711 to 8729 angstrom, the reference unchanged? 8712.10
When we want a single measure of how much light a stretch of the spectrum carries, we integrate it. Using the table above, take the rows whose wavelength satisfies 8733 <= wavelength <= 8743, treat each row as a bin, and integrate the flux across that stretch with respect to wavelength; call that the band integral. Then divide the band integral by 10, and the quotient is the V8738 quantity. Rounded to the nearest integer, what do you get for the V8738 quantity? 10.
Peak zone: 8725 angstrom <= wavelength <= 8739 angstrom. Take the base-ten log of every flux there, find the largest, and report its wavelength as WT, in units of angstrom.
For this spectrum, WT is 8730.18 angstrom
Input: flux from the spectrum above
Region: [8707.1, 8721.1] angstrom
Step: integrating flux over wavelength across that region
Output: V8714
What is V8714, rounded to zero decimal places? 135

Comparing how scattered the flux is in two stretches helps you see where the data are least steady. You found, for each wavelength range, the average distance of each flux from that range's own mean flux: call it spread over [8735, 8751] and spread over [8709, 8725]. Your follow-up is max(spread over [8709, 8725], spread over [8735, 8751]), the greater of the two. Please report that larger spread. 0.14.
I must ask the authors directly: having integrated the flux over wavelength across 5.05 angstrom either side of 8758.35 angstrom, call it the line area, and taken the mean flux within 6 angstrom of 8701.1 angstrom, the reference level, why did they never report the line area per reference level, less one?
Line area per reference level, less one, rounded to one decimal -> 9.3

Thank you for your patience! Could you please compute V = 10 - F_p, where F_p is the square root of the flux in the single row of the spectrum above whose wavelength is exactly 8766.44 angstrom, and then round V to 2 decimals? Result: 6.86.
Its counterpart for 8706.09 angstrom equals 6.86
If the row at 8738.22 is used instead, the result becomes 6.88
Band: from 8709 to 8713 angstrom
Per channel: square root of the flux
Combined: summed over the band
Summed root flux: 6.16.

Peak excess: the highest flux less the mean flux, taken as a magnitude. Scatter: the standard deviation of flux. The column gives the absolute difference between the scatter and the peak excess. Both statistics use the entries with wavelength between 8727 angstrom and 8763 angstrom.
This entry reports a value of 0.07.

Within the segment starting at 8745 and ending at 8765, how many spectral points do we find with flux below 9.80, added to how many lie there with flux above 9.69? 11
